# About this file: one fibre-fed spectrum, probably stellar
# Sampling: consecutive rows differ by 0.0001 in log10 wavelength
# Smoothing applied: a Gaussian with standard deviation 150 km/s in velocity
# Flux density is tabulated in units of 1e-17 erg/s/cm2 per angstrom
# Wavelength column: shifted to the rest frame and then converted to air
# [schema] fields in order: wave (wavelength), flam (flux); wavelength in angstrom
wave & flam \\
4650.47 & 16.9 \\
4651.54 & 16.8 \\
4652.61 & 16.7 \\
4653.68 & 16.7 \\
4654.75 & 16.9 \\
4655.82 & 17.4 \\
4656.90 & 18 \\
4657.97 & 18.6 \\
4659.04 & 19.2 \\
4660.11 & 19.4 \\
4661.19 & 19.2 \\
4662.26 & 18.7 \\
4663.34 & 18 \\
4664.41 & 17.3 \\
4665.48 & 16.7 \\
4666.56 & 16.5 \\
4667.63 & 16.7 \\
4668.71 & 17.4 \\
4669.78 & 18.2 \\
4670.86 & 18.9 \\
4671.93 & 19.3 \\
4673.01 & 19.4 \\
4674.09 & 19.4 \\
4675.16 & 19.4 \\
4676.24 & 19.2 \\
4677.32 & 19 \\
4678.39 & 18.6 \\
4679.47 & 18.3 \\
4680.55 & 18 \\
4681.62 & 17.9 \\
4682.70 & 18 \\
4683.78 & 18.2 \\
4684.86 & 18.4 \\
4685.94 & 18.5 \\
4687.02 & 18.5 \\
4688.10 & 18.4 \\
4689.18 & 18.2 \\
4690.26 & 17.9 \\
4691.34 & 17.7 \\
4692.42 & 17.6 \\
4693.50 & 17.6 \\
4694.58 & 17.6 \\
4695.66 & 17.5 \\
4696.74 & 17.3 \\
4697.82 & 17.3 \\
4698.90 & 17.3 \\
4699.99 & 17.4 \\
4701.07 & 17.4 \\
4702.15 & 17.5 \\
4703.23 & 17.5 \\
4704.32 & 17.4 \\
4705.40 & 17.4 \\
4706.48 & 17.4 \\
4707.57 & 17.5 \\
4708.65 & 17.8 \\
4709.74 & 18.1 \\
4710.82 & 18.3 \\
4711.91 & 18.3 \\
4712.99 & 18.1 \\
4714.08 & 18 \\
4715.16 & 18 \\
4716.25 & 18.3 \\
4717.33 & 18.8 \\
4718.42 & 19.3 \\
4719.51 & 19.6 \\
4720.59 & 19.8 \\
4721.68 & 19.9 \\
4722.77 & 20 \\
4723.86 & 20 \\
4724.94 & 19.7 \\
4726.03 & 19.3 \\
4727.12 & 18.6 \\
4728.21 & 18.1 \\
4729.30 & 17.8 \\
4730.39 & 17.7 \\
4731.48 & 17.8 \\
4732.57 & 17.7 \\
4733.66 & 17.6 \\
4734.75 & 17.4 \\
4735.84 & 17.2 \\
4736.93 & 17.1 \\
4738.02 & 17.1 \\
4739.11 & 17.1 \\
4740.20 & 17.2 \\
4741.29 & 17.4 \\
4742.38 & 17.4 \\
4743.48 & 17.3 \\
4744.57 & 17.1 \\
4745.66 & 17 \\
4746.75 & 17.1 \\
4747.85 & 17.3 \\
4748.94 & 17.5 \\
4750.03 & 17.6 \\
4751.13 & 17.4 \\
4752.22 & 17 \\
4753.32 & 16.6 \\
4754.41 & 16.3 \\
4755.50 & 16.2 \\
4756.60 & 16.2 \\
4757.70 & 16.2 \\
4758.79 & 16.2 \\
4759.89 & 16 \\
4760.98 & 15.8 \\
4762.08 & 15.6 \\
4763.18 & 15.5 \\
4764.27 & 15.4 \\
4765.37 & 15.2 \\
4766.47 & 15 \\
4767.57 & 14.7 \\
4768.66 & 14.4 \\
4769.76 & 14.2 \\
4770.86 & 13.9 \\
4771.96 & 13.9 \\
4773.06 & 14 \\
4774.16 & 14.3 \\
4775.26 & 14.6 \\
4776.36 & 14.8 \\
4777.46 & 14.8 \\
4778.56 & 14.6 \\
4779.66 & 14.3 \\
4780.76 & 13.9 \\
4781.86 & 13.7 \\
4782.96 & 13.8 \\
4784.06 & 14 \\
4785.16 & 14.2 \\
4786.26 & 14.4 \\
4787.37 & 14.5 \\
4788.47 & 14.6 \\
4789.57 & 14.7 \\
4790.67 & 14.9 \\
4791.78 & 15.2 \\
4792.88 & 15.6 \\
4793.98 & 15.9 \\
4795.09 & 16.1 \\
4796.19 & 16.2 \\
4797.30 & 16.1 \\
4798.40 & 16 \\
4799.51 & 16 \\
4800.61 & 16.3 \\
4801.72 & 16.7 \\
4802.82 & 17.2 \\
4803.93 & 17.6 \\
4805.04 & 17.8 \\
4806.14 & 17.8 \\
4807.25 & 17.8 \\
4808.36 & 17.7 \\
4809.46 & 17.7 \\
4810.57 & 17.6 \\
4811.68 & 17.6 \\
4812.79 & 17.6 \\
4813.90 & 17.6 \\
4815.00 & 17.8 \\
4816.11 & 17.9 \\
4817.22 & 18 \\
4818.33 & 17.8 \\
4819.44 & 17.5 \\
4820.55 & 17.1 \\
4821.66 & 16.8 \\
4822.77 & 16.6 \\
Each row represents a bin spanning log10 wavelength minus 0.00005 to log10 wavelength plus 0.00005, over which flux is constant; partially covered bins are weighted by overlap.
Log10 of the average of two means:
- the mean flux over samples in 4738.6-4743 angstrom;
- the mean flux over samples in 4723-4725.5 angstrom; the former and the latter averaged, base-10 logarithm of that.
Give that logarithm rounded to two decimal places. 1.27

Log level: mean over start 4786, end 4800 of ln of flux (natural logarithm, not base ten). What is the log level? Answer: 2.73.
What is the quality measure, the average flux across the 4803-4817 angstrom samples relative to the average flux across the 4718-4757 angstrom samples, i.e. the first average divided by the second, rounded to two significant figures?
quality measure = 0.99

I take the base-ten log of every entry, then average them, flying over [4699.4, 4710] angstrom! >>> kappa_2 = 1.24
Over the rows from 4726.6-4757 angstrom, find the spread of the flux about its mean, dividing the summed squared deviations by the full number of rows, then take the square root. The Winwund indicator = 0.52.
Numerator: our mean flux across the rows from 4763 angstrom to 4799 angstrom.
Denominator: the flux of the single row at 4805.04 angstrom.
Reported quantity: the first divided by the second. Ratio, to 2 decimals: 0.83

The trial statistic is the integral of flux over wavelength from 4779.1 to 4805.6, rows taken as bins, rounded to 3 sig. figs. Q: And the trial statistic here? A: 408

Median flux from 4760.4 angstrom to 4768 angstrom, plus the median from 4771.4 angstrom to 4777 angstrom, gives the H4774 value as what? 29.7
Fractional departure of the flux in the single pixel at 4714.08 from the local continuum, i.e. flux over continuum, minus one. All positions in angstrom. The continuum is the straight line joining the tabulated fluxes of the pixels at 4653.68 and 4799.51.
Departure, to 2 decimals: 0.10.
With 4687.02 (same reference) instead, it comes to 0.12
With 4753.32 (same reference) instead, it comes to 0.02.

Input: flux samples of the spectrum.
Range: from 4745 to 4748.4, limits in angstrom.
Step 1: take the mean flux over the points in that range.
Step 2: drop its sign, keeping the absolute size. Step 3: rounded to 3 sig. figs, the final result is 17.1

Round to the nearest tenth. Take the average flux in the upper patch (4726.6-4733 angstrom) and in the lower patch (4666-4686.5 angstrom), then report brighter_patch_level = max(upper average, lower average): 18.4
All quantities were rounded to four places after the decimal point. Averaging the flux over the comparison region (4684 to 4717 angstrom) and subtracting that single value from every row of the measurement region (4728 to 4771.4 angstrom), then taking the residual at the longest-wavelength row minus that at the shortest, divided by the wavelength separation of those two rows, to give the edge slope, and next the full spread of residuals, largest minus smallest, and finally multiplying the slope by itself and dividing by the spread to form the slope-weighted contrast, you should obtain 0.0023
